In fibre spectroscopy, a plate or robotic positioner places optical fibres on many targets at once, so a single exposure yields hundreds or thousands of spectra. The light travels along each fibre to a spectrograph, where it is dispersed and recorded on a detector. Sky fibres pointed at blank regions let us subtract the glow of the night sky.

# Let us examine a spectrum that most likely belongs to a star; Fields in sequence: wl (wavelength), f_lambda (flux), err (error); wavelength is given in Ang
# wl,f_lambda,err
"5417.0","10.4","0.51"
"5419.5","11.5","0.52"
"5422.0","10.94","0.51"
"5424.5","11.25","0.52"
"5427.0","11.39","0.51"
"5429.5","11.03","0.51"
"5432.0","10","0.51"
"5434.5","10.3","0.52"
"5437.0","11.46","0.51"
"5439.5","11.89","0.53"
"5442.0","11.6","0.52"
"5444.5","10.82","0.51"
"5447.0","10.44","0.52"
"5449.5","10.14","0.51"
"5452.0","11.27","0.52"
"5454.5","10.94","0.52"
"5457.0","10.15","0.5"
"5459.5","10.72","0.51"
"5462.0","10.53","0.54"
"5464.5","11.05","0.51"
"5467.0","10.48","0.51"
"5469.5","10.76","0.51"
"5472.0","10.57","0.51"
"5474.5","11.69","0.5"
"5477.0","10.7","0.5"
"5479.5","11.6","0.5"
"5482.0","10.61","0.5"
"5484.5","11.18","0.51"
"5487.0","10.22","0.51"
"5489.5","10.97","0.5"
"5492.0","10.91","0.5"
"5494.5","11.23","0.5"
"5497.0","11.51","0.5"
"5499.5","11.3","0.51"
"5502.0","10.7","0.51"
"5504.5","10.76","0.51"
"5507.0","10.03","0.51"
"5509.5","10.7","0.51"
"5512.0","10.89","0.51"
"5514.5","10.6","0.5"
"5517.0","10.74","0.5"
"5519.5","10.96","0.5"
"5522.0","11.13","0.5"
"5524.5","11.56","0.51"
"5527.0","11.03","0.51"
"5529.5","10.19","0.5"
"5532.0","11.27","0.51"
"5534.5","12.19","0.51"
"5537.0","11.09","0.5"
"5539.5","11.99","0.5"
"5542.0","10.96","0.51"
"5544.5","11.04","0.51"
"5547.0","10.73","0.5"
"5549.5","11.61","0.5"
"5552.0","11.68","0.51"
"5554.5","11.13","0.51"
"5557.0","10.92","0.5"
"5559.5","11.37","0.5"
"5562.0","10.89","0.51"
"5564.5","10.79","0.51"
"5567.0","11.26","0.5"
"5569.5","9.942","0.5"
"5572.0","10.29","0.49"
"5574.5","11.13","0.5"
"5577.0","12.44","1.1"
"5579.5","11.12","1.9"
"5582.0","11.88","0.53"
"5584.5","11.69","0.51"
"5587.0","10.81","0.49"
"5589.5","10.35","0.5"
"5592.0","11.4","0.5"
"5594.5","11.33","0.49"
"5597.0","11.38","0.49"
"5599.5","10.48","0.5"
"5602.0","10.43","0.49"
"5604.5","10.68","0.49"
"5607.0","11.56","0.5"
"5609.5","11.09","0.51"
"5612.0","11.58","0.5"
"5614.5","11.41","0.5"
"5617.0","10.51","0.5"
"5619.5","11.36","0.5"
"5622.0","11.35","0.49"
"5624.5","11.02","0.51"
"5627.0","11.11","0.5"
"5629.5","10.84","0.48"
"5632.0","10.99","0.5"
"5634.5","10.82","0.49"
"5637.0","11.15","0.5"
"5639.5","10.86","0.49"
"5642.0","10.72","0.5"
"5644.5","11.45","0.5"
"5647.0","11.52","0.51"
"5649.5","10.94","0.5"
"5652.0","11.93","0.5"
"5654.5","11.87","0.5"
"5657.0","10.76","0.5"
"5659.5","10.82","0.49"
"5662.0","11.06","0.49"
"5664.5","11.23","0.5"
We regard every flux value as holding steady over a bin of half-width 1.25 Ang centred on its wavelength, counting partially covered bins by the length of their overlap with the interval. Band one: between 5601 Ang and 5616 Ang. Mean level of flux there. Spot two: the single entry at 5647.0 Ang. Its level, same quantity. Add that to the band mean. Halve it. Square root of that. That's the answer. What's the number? 3.36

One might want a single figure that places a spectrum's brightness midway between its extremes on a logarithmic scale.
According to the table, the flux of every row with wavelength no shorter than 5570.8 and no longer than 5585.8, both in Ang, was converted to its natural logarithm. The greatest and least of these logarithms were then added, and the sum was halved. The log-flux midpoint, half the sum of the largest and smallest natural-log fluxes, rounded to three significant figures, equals 2.43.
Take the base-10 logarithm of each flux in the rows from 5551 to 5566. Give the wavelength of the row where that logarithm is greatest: 5552.0 Ang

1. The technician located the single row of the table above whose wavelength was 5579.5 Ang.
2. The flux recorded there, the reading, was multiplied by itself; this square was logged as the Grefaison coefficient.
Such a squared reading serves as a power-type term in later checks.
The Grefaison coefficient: 124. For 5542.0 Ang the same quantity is 120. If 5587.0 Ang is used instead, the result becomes 117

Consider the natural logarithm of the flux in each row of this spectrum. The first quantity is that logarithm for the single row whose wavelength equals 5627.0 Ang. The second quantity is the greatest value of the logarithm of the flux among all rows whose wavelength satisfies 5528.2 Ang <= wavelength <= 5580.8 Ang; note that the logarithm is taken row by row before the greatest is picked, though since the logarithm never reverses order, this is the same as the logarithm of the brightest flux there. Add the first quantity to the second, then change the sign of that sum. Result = -4.93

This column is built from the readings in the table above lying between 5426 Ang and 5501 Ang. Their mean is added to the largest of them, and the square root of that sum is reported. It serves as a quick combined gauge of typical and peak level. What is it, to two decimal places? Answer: 4.78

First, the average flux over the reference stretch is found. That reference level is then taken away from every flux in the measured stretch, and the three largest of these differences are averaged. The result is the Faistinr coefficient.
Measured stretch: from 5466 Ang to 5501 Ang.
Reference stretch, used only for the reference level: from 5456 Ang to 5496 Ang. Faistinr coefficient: 0.76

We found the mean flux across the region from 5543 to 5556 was 11.2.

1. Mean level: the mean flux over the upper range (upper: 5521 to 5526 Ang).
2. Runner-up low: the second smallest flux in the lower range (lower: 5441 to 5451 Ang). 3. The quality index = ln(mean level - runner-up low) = -0.1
